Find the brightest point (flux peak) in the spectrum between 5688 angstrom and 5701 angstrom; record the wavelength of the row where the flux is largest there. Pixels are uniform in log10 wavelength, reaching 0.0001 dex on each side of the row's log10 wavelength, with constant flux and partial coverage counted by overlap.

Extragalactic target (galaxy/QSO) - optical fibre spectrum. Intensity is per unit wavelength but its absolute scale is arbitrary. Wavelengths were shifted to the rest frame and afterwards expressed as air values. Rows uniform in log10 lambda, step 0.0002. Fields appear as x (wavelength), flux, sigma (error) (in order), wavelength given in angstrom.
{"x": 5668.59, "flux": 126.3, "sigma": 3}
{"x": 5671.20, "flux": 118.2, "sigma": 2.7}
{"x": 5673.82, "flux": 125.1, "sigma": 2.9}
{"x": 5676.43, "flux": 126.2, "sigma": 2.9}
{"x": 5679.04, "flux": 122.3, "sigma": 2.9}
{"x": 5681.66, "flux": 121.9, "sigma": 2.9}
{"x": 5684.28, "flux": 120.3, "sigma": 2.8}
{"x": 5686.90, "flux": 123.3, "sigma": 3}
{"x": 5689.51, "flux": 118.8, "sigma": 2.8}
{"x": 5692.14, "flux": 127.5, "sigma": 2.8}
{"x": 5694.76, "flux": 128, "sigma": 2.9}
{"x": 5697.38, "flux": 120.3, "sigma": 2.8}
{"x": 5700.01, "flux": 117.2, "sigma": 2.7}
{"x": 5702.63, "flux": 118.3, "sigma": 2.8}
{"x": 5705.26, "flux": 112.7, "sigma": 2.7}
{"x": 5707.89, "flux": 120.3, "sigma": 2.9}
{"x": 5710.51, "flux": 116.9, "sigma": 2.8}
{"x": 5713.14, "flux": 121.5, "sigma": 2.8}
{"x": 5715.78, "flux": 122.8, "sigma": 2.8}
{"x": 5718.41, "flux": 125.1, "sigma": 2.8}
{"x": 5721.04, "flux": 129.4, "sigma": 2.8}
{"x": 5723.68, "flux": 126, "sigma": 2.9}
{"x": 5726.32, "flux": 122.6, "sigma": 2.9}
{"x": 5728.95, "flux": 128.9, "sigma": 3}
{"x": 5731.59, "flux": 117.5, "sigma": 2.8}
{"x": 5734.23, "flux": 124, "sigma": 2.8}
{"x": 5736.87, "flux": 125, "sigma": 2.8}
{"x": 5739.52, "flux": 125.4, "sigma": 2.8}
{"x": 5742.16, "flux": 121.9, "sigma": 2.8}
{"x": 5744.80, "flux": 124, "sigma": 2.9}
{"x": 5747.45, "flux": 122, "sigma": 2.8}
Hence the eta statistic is 5694.76 angstrom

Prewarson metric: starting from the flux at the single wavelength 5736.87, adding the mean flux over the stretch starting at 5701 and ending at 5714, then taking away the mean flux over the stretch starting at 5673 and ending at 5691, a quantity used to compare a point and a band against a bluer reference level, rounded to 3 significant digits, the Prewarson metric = 120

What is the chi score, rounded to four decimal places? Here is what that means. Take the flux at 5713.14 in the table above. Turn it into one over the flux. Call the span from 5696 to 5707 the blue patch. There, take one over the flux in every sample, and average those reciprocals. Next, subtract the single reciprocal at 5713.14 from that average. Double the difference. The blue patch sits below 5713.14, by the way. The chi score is 0.0006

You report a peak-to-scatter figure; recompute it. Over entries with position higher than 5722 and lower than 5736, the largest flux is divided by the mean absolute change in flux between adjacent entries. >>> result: 19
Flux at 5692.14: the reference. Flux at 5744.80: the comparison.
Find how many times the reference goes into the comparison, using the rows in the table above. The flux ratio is 0.97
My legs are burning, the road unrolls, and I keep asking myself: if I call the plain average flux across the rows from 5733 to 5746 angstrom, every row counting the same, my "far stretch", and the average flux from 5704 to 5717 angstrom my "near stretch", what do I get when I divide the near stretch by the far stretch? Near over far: 0.96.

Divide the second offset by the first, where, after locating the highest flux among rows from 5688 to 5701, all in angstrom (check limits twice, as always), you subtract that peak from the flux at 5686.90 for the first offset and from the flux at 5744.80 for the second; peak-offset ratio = 0.85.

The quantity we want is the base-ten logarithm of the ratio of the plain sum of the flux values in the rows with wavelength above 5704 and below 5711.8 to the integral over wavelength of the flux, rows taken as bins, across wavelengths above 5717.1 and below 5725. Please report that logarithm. -0.457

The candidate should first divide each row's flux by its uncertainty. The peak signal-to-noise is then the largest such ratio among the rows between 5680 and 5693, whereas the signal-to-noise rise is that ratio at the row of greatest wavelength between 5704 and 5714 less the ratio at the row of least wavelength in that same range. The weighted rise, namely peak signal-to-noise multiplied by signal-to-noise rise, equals 75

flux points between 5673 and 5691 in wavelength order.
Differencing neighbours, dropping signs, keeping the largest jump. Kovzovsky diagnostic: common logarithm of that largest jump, 0.65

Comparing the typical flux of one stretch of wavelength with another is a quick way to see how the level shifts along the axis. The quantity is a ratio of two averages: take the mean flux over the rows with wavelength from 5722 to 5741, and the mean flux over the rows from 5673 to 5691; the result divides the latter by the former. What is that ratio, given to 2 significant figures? 0.99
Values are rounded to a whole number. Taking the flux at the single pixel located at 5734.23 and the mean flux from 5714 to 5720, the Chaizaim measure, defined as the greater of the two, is 124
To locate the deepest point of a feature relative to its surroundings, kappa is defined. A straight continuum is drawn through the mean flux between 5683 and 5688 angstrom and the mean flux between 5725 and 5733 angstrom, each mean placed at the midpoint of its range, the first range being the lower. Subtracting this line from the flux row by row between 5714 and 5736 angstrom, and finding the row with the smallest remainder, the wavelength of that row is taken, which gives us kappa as 5731.59 angstrom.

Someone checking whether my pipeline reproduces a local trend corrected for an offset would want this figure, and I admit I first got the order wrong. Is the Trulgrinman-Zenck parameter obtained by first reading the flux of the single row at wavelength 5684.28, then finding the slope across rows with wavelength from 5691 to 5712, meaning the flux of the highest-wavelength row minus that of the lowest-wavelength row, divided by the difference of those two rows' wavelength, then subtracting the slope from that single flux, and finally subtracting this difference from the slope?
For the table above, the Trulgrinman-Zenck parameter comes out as -121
